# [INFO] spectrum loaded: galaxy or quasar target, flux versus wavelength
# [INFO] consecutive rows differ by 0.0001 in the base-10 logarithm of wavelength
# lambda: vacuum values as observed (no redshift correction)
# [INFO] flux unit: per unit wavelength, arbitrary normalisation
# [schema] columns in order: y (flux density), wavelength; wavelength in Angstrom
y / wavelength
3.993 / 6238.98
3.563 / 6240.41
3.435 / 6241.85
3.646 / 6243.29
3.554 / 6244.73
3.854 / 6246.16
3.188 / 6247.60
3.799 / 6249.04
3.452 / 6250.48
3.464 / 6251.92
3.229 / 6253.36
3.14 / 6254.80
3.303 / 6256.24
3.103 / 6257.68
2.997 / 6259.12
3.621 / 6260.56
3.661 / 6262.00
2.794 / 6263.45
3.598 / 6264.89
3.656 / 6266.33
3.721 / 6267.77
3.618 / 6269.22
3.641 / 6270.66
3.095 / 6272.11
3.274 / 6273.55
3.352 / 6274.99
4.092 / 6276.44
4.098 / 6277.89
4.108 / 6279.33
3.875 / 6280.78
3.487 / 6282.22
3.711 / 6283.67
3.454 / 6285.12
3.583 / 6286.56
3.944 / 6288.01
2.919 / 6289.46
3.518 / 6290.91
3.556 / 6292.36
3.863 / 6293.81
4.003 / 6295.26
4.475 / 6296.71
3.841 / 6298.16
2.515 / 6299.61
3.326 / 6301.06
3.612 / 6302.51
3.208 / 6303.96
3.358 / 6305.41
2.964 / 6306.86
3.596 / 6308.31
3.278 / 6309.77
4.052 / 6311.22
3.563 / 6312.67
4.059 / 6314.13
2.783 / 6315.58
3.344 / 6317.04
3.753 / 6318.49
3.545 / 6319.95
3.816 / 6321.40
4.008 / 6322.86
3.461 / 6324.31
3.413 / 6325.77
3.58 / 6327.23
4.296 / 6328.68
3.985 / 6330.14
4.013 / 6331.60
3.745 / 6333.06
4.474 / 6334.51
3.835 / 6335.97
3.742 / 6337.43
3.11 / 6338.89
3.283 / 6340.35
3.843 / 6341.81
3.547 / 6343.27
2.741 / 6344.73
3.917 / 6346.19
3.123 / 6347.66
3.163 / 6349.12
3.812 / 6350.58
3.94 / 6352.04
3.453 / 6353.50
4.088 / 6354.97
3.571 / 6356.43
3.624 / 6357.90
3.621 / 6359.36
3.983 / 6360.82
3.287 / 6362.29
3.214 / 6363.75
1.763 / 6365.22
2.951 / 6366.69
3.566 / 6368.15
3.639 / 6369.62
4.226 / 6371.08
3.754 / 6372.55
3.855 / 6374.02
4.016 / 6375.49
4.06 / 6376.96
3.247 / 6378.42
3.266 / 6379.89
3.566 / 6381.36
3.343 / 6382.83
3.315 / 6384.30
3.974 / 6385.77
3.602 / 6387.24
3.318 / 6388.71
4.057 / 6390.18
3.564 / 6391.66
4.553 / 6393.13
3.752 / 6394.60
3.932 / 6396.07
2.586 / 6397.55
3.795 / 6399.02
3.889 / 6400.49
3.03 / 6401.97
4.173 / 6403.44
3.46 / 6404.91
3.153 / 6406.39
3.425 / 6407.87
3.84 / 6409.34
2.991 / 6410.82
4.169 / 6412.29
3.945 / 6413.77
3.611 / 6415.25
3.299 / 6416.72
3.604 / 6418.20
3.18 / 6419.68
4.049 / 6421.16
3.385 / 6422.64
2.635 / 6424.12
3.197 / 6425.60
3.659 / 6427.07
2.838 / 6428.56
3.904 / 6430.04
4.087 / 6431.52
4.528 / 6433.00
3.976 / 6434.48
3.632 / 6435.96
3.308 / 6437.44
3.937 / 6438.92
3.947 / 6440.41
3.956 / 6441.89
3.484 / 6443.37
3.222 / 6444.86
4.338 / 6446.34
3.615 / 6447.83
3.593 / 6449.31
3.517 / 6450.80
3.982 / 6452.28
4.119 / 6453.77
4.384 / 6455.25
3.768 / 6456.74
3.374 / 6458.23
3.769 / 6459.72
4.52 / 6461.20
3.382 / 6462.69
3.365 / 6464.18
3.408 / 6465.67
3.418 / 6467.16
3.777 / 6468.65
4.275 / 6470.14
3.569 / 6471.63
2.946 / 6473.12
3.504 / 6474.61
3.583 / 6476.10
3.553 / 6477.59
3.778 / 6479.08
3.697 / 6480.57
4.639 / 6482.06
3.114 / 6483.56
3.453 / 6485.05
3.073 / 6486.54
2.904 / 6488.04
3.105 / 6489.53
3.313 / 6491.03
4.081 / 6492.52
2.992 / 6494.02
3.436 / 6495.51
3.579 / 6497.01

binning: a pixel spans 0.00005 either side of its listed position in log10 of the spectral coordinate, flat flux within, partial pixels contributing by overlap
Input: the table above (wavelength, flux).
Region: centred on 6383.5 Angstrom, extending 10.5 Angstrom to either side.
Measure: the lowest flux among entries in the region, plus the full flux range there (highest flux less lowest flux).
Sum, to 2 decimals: 4.55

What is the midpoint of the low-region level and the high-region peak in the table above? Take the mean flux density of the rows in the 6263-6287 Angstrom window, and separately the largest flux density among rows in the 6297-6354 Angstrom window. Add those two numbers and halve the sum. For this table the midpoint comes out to 4.04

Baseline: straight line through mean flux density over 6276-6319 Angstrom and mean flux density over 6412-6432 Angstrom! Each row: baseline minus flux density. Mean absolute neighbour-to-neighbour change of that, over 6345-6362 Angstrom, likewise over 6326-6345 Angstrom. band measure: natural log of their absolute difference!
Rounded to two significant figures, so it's -2.7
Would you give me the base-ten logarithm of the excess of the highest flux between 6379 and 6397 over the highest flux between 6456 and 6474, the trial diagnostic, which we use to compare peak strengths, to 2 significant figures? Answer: -1.5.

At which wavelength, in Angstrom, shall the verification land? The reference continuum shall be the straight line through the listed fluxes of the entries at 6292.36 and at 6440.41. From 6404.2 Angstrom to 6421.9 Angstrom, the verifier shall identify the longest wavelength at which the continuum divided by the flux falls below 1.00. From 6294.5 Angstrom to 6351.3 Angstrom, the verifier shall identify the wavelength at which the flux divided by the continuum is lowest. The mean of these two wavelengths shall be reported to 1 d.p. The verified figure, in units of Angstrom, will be 6360.4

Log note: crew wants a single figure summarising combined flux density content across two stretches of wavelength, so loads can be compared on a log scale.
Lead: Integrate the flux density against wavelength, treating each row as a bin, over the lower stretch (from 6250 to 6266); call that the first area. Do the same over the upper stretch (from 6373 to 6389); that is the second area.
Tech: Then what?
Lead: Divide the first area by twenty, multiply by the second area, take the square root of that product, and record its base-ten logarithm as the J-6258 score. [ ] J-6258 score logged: 1.09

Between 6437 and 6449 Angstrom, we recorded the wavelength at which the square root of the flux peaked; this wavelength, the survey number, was 6446.34 Angstrom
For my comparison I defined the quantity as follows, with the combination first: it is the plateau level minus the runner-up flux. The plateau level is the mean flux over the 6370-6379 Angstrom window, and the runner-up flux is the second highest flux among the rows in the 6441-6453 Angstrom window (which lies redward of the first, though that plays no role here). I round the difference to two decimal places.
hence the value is -0.12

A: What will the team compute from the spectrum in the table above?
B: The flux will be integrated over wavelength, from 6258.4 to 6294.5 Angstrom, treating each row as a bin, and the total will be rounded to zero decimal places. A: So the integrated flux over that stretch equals 129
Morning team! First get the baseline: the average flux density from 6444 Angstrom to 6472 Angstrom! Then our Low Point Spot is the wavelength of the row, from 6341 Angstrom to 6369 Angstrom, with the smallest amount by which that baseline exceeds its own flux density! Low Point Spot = 6354.97 Angstrom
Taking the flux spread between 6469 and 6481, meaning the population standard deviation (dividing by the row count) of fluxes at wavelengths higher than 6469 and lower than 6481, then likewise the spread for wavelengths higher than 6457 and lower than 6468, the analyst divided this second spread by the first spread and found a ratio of 1.16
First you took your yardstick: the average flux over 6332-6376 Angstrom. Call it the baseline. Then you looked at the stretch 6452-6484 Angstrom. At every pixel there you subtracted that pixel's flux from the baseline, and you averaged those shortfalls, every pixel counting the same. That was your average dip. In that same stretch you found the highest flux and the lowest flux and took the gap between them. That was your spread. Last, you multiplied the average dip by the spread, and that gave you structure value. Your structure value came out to -0.27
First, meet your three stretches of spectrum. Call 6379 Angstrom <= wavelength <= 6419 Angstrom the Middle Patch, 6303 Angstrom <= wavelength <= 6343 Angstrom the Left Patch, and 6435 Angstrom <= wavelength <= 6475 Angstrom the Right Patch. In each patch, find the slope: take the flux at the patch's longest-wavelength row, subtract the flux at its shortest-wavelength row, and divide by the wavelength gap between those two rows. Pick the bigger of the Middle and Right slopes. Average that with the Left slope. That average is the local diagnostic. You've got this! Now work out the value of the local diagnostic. 0.0128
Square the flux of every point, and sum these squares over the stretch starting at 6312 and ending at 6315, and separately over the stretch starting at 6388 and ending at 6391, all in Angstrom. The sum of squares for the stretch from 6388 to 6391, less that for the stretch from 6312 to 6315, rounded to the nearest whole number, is -2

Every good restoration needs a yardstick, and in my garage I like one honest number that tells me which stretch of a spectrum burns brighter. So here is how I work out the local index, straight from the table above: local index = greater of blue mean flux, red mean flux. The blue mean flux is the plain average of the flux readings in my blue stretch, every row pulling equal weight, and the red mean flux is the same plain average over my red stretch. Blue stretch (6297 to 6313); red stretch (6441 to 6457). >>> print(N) 3.82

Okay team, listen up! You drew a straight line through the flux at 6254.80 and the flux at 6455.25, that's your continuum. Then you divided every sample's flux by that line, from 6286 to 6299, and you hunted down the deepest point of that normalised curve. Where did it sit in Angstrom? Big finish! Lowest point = 6289.46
